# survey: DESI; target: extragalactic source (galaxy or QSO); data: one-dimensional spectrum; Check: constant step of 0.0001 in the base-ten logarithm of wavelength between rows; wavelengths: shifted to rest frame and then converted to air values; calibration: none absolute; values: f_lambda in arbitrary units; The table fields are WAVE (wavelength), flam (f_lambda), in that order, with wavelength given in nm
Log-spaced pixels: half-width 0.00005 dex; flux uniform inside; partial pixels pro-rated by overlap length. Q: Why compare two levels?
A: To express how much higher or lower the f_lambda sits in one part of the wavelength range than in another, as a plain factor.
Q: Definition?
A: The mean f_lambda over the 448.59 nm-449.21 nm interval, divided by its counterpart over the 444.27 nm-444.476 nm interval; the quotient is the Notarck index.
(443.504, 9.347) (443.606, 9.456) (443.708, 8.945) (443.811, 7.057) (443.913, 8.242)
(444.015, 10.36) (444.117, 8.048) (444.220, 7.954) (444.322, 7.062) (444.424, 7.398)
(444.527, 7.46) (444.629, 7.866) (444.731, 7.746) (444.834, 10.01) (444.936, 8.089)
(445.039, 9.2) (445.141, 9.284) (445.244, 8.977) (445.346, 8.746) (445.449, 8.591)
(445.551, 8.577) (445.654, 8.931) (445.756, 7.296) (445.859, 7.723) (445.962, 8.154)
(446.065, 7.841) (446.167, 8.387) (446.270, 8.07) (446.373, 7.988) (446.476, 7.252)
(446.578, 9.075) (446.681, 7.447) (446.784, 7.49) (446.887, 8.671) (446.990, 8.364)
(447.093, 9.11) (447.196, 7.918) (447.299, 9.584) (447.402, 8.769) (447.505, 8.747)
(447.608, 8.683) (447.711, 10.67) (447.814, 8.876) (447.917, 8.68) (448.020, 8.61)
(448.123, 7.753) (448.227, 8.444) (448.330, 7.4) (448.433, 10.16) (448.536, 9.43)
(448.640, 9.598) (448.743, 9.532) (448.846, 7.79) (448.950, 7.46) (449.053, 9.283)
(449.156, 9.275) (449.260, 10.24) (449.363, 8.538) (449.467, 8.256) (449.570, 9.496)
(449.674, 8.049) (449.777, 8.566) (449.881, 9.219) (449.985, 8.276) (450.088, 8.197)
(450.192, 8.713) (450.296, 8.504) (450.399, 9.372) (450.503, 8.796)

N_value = 1.22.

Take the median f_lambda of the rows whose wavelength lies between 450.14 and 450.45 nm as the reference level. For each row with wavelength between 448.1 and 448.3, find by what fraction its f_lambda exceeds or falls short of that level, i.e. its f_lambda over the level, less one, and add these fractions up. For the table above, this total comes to -0.14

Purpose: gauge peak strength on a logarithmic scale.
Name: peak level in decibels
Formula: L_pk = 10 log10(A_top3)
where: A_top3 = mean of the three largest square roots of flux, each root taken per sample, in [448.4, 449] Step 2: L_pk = 4.95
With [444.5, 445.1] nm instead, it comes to 4.79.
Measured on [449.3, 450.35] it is 4.80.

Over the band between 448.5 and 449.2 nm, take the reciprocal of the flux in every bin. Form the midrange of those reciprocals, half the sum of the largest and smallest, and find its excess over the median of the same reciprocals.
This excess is 0.011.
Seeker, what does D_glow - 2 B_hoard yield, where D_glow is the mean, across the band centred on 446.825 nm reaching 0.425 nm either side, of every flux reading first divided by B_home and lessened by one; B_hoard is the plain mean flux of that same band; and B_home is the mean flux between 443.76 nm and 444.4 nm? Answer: -16.3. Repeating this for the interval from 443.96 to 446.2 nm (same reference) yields -16.7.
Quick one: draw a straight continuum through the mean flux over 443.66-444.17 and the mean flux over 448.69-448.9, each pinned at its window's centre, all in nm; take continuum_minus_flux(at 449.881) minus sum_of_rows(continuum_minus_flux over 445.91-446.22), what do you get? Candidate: -1.9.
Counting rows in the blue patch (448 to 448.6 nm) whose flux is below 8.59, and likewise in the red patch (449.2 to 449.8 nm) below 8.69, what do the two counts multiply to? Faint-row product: 12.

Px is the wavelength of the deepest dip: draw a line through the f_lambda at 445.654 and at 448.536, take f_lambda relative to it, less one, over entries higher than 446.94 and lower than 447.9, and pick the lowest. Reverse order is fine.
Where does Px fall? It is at 447.196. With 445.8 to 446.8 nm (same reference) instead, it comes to 446.476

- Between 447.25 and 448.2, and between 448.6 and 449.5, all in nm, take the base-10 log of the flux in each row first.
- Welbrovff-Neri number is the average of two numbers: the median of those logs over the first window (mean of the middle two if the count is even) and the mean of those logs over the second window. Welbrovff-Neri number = 0.944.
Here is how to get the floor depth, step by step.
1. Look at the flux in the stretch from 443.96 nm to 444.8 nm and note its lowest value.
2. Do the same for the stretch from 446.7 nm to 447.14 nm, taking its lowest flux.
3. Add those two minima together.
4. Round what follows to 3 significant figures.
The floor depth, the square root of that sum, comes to 3.81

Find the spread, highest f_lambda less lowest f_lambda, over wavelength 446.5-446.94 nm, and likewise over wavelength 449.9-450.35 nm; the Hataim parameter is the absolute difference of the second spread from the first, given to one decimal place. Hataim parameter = 1.1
